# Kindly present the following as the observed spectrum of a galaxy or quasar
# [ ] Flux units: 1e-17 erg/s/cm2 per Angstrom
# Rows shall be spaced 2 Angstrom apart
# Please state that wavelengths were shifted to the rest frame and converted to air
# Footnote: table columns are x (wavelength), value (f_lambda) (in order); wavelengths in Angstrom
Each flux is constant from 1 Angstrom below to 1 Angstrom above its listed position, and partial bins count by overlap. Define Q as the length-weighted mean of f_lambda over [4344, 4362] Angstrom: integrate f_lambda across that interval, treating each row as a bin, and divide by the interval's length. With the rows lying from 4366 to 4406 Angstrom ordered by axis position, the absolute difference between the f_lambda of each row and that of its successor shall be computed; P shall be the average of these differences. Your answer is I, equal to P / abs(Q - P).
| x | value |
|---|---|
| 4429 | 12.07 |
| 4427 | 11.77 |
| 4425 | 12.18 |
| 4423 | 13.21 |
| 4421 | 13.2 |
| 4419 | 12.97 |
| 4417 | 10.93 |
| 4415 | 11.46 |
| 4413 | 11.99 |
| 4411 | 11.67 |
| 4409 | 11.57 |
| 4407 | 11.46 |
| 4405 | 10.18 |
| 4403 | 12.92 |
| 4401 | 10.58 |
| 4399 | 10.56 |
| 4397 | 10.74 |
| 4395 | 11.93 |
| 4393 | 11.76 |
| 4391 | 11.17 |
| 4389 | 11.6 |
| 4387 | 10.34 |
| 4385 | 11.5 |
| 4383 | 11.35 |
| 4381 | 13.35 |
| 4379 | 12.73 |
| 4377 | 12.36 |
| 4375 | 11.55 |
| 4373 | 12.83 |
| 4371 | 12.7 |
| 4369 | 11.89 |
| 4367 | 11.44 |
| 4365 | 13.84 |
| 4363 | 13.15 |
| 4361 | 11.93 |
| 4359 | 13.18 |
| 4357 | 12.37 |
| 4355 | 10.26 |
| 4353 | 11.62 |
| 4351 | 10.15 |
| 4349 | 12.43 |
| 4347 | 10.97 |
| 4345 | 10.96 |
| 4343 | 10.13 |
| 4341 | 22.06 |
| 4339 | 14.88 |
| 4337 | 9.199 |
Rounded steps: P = 0.88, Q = 11.54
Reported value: 0.082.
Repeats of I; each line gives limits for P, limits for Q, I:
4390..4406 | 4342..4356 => 0.104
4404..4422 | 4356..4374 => 0.054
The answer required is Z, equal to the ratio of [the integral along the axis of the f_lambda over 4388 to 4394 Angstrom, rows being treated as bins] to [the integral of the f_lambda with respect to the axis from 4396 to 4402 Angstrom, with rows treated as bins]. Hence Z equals 1.08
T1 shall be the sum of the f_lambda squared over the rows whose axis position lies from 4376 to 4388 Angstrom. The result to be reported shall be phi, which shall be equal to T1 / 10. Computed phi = 86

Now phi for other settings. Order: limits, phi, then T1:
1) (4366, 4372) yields 43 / 434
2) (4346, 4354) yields 51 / 513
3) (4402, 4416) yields 95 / 947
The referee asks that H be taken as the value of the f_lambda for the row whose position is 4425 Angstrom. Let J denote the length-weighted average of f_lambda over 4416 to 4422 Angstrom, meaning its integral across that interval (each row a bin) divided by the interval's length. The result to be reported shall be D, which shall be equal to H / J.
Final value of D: 0.98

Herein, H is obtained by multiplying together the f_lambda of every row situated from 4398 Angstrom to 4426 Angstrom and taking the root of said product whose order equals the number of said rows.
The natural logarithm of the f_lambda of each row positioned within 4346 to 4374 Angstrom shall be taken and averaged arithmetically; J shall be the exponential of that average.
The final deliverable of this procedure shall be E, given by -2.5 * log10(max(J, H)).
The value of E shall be -2.70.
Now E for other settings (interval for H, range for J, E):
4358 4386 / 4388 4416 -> -2.73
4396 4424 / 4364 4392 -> -2.70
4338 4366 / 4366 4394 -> -2.74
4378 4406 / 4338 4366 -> -2.74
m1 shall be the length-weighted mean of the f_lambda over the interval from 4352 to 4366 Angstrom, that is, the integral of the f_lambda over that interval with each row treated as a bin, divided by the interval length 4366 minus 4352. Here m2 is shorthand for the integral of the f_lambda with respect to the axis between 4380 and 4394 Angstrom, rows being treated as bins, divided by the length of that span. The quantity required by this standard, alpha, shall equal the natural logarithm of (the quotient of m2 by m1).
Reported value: -0.06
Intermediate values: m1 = 12.3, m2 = 11.6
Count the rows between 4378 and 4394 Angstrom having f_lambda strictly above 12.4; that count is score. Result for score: 2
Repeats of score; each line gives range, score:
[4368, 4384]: 4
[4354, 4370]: 3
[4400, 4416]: 1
